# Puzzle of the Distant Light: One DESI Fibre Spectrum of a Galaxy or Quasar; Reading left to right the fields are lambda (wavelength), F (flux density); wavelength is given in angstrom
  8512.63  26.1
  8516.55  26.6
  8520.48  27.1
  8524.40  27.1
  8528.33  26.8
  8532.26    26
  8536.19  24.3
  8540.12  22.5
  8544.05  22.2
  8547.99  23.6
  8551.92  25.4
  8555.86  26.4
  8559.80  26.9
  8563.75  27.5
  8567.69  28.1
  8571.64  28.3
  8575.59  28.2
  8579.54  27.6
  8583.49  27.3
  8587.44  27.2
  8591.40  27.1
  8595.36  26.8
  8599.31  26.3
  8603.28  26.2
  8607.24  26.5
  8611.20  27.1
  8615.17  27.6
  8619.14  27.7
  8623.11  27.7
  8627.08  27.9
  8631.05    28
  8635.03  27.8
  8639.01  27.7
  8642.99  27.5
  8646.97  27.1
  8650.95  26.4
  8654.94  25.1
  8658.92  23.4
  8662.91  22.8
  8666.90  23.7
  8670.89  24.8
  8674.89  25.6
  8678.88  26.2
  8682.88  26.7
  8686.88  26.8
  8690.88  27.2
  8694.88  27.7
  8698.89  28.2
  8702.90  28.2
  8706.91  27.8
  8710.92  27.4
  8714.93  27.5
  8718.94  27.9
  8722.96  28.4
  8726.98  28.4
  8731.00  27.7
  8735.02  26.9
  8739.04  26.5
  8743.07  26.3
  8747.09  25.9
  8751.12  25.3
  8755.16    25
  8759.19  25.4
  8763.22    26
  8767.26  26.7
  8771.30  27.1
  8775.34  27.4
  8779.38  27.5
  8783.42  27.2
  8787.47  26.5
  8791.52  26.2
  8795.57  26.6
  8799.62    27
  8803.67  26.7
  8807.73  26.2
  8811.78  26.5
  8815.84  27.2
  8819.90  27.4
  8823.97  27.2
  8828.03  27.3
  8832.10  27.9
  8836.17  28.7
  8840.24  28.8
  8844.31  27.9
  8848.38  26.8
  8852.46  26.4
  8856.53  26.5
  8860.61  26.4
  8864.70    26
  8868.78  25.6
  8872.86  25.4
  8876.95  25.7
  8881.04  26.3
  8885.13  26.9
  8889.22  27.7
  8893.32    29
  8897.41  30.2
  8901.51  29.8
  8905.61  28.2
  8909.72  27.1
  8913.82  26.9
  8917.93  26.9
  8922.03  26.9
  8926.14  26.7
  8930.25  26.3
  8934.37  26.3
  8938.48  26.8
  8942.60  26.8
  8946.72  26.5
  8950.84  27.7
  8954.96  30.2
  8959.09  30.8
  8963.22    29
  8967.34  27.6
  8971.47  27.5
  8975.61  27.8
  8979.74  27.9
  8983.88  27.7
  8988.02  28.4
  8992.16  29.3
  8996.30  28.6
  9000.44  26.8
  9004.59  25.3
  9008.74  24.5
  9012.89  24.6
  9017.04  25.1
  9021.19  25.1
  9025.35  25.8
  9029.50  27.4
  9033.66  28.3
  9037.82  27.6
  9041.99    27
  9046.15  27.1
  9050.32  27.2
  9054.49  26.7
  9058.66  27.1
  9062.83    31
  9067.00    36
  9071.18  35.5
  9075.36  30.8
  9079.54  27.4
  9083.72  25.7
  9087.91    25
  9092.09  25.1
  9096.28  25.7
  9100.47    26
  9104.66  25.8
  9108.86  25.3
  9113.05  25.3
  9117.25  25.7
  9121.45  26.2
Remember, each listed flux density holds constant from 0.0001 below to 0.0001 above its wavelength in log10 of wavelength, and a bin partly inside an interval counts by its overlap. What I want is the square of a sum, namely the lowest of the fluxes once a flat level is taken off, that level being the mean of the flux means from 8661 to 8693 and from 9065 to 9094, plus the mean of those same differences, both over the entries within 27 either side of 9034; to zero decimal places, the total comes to 15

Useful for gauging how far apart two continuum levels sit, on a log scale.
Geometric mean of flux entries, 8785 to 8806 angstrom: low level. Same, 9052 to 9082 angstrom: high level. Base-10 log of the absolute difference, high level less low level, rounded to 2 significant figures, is 0.58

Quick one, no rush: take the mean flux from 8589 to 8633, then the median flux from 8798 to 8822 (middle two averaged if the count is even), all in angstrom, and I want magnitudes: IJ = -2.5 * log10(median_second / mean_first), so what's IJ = 0.013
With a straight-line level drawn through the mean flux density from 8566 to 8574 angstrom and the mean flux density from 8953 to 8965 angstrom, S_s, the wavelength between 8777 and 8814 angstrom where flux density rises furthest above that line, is 8779.38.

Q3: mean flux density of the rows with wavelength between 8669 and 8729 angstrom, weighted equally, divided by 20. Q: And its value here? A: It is 1.36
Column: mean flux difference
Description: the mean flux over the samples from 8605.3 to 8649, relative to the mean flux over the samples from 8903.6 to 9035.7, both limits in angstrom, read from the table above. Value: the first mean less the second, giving 0.3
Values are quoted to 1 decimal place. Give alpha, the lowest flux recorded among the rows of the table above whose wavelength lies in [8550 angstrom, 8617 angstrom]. 25.4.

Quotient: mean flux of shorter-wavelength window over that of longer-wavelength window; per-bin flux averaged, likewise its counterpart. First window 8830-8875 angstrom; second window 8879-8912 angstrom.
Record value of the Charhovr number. 0.96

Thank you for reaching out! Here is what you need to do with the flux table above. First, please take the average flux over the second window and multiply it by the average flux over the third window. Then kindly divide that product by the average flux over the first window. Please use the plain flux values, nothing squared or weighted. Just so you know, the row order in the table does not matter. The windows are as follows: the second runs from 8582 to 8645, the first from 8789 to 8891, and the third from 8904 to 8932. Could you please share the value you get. 27.4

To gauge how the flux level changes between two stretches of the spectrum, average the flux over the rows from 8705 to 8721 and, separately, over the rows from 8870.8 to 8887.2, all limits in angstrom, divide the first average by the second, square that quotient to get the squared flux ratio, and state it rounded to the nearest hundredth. 1.12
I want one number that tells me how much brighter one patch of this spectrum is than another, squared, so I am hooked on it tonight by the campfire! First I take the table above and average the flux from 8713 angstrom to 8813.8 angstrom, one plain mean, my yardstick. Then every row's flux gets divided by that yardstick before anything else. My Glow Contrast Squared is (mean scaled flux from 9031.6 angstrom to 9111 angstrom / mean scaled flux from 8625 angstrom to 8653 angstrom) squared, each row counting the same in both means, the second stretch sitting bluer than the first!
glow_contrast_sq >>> 1.03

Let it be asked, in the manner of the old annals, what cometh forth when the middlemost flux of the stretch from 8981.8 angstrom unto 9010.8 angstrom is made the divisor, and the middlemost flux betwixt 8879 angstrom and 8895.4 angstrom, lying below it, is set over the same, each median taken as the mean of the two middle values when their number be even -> 0.99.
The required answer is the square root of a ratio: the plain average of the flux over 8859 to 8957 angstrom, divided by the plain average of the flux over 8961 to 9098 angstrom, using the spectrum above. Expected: 0.99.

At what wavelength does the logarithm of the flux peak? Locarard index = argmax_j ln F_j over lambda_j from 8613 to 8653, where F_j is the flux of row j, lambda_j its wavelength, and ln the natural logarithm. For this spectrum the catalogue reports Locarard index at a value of 8631.05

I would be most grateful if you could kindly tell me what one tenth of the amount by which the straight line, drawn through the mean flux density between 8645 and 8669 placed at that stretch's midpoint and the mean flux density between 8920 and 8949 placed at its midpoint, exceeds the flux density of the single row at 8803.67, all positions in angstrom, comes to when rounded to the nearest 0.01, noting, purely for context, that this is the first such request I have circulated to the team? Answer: -0.10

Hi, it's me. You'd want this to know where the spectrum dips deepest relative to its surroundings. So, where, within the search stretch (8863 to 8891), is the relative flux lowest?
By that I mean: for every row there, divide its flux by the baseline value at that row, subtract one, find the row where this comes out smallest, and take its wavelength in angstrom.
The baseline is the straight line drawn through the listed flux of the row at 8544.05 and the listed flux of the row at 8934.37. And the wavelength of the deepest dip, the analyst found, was 8872.86 angstrom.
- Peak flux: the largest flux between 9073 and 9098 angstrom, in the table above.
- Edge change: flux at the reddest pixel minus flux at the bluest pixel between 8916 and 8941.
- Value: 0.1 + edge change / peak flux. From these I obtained 0.10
